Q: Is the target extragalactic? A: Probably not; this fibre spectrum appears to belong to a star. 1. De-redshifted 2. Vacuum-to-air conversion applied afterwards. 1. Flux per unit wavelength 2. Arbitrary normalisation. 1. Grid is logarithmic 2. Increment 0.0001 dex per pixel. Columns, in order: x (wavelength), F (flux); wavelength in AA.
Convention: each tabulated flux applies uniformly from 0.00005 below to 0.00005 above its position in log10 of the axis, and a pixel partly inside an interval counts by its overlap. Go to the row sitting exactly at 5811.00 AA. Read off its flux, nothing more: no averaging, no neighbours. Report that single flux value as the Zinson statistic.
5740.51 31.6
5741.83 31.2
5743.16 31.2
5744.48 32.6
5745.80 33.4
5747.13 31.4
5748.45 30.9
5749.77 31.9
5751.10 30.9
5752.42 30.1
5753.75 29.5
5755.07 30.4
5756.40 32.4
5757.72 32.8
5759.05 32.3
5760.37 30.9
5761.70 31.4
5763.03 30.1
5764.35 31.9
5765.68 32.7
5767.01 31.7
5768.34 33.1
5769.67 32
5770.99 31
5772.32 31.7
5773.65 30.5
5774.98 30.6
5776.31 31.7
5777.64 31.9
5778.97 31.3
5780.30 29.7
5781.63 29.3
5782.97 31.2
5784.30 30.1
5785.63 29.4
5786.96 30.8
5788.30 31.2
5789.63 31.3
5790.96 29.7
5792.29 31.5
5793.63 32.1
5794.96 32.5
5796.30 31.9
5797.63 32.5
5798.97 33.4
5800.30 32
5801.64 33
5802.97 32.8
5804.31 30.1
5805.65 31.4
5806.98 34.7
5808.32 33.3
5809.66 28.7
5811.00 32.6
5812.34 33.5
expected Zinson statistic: 32.6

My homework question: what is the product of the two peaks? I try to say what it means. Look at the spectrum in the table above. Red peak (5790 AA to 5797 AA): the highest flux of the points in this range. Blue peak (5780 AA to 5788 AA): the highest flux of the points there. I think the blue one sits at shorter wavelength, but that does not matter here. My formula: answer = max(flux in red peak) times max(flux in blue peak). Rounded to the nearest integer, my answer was 1014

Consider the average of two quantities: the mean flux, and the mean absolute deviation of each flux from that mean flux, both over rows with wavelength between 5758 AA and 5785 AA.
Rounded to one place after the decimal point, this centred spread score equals 16.0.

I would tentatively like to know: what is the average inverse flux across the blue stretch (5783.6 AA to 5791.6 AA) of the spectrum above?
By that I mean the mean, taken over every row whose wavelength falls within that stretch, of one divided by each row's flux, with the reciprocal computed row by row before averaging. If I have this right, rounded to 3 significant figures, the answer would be 0.0329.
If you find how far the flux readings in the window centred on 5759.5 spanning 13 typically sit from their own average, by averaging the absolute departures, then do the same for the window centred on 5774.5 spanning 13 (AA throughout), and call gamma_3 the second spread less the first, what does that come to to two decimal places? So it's -0.25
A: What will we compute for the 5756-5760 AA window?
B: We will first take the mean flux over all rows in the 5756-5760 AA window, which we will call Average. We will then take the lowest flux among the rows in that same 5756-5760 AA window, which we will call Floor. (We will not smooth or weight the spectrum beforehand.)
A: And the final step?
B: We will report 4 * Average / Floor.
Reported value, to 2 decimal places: 4.02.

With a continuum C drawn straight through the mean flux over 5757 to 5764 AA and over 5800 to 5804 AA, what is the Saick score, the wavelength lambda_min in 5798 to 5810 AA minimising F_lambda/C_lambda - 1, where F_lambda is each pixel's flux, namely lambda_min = 5809.66 AA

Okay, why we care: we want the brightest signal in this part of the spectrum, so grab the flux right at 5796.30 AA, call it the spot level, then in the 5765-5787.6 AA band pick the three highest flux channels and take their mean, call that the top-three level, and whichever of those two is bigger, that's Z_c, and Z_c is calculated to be 32.60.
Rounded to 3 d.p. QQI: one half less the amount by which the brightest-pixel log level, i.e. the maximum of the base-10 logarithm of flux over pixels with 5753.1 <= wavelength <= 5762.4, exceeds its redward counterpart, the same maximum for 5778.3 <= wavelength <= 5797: 0.496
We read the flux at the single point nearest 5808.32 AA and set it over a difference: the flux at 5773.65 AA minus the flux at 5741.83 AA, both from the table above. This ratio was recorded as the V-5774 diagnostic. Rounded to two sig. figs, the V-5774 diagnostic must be -48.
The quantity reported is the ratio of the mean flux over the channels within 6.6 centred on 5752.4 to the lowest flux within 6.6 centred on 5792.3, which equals 1.03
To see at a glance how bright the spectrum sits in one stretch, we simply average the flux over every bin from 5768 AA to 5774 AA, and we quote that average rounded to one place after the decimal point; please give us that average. 31.7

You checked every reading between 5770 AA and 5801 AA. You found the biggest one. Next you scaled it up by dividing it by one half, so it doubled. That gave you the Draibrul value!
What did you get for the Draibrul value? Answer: 66.8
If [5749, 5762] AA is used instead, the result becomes 65.6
